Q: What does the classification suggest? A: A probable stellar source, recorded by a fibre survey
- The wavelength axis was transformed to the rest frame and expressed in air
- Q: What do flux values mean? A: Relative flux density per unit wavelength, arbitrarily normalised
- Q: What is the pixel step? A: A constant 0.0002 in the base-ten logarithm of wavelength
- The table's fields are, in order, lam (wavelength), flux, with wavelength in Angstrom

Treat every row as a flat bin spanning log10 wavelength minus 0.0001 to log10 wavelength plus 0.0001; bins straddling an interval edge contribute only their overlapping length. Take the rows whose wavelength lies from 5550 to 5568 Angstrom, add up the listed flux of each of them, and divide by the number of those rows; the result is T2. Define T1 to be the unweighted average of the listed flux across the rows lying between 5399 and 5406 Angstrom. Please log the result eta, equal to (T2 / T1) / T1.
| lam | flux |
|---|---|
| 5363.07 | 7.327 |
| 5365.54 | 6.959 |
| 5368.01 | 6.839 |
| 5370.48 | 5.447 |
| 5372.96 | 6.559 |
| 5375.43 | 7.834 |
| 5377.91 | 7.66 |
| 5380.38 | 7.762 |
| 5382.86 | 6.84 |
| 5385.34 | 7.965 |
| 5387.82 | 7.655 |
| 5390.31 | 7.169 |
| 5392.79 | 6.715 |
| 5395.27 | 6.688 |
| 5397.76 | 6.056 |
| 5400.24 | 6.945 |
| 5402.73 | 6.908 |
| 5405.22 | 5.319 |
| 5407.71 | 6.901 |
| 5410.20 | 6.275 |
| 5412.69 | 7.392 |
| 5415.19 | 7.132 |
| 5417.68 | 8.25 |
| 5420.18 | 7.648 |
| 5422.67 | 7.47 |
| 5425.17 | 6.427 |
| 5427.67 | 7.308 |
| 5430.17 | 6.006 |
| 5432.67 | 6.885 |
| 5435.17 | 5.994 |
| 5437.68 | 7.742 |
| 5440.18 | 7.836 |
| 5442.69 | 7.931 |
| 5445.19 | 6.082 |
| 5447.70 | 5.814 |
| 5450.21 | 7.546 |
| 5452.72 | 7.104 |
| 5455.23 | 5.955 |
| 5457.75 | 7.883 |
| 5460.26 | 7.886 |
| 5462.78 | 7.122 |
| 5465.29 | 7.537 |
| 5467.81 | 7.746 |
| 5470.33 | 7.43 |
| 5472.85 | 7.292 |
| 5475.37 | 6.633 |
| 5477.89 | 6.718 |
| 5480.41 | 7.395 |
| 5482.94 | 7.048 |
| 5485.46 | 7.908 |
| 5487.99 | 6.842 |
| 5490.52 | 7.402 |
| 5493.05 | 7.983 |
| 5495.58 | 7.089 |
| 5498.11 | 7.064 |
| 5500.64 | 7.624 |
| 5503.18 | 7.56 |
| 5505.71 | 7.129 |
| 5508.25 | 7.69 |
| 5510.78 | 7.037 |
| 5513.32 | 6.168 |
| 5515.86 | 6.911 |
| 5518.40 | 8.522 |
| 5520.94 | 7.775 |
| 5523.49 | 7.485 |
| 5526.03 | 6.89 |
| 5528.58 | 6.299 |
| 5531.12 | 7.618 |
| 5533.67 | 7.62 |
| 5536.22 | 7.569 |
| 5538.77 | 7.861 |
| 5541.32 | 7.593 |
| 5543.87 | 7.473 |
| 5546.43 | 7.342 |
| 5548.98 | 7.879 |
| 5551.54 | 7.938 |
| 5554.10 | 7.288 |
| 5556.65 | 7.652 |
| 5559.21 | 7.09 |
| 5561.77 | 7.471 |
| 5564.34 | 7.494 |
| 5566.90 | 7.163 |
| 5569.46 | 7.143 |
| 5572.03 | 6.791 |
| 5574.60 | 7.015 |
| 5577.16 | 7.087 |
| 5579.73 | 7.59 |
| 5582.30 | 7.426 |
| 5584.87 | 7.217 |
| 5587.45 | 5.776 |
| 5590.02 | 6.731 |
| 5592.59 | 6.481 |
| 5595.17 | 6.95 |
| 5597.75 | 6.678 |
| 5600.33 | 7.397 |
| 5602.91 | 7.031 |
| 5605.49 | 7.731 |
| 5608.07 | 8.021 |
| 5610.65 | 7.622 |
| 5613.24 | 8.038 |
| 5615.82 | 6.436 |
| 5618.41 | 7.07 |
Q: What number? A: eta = 0.182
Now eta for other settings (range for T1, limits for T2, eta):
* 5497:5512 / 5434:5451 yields 0.129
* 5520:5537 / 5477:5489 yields 0.134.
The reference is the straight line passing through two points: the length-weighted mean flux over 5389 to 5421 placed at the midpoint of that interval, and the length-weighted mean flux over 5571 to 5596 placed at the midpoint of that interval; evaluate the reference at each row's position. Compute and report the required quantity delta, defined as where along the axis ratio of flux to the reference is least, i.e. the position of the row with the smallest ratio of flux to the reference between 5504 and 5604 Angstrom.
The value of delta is 5587.45 Angstrom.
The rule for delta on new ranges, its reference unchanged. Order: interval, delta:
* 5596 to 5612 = 5597.75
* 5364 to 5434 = 5405.22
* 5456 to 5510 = 5475.37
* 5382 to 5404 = 5397.76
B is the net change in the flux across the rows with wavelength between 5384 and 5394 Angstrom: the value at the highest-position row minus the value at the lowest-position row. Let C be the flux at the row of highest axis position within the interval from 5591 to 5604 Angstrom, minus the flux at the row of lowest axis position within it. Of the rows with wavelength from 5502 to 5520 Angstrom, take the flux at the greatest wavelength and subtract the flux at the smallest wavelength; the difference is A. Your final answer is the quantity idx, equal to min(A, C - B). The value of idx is 0.96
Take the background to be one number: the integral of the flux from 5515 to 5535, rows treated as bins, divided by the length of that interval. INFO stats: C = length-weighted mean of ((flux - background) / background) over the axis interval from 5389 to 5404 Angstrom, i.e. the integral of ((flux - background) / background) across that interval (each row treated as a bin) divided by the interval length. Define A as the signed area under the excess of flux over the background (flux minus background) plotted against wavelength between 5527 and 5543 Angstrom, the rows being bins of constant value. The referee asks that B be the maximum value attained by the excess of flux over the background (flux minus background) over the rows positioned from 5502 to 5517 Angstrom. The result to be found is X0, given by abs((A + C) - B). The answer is 0.1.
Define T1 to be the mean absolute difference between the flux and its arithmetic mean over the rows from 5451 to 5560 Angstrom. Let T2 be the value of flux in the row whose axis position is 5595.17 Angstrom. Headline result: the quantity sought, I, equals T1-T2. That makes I -6.5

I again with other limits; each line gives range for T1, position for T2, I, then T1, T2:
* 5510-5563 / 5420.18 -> -7.2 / 0.40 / 7.648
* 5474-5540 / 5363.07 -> -6.9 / 0.45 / 7.327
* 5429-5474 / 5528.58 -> -5.6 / 0.65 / 6.299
